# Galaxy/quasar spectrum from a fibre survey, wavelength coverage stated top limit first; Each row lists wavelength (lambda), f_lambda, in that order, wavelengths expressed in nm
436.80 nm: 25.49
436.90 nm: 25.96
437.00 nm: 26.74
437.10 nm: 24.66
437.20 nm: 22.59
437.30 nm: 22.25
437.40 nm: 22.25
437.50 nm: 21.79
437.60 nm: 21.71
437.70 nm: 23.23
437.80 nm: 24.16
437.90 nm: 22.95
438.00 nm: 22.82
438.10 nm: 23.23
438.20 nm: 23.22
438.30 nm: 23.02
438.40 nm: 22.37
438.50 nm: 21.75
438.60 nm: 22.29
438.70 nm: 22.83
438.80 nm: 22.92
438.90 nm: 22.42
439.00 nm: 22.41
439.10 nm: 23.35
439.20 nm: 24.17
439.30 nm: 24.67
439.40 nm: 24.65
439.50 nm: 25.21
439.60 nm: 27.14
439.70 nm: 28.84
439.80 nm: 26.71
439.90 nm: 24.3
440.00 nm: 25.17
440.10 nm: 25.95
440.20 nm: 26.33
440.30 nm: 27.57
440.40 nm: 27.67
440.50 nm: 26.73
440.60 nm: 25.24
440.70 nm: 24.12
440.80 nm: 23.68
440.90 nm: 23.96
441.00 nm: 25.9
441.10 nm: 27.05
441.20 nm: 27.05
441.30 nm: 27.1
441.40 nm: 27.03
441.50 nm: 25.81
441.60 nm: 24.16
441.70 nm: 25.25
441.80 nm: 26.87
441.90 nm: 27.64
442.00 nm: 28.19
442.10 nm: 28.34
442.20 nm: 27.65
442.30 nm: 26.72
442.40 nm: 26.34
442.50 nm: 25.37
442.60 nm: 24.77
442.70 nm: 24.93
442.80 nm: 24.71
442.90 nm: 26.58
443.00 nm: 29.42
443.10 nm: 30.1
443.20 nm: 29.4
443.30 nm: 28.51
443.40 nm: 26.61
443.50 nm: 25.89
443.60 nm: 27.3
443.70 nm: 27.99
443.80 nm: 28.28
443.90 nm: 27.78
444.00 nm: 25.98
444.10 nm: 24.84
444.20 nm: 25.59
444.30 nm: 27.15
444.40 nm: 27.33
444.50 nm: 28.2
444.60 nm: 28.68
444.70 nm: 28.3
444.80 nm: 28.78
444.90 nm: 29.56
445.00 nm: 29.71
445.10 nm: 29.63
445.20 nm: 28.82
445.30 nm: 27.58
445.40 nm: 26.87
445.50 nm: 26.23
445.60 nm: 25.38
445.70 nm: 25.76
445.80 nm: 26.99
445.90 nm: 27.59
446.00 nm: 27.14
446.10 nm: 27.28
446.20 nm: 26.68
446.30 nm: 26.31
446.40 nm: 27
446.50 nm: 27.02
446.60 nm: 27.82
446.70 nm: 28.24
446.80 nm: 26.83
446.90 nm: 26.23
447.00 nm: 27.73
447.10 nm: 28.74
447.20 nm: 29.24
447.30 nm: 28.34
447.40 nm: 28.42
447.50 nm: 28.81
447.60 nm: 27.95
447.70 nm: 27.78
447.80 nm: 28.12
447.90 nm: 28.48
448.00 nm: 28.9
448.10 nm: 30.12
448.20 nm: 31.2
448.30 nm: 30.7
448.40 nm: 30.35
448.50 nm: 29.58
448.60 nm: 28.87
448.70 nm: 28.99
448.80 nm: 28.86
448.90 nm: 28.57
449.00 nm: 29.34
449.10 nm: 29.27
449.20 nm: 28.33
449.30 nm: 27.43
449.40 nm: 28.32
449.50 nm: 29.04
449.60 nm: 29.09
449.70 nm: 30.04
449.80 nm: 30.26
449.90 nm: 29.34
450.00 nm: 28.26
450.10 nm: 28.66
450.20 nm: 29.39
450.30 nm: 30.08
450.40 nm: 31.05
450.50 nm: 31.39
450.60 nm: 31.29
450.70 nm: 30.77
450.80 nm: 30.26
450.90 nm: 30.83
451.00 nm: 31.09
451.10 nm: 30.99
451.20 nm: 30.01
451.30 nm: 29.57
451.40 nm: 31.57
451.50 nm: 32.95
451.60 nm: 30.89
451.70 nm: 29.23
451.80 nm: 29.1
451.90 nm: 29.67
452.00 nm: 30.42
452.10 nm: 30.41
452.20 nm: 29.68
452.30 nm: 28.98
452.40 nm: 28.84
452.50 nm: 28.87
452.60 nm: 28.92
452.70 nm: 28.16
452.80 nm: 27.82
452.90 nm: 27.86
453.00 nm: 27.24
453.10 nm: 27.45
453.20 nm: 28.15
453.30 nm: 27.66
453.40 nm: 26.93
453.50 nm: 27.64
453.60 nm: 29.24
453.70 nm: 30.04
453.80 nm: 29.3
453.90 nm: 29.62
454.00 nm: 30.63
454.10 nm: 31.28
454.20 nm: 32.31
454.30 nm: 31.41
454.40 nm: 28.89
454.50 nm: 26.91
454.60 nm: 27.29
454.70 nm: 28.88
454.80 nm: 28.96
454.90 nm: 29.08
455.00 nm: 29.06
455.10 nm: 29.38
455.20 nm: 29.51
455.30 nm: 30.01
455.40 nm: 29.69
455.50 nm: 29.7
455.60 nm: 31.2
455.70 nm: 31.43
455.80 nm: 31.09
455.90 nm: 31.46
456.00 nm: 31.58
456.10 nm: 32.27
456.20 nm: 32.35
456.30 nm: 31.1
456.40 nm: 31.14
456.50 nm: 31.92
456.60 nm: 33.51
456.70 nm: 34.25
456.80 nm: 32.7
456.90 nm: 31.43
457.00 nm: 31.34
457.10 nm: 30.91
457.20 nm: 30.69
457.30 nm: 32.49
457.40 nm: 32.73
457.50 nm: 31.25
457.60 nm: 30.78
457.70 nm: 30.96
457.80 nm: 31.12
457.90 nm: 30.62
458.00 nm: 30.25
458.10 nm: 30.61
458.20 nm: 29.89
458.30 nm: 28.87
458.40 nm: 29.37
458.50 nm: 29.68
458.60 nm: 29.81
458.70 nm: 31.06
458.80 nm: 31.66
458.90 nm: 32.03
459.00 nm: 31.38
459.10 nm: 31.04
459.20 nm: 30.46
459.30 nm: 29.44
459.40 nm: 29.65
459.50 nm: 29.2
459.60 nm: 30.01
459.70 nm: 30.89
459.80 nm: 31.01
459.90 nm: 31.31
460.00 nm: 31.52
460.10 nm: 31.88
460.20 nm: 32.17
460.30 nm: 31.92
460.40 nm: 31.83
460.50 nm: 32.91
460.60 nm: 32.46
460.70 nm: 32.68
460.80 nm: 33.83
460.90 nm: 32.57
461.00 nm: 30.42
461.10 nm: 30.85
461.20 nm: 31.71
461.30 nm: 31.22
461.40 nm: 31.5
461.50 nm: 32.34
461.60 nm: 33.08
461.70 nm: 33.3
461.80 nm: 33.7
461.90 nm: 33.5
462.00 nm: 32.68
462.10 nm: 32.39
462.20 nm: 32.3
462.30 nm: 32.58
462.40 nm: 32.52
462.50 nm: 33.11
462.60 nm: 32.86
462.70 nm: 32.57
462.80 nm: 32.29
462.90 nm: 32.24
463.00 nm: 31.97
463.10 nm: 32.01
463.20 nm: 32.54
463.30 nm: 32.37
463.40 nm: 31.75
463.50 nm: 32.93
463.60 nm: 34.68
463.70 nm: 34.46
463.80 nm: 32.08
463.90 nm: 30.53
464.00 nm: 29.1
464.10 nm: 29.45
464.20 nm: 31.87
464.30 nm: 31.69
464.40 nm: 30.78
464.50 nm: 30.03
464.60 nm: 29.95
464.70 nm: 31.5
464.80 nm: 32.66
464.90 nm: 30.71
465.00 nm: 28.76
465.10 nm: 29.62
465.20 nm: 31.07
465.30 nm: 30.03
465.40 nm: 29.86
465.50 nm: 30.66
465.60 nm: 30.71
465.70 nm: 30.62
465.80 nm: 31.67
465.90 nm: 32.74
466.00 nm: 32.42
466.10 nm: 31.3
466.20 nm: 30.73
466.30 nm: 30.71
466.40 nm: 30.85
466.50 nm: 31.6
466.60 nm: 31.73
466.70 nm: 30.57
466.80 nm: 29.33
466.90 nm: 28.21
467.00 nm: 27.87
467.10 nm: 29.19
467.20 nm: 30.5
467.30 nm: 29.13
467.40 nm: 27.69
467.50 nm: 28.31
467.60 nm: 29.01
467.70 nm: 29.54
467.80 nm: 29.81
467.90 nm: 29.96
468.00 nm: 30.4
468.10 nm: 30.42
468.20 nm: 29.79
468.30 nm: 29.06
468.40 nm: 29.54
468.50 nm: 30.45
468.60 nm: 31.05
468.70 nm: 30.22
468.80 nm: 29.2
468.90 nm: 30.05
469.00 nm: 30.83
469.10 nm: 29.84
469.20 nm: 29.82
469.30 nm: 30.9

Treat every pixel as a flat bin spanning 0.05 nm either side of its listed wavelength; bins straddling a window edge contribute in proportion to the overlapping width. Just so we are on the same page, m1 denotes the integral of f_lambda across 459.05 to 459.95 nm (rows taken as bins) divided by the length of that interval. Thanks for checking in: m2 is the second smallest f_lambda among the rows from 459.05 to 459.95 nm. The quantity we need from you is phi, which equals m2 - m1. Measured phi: -0.9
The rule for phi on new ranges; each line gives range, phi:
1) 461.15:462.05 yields -1.1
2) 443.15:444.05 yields -1.5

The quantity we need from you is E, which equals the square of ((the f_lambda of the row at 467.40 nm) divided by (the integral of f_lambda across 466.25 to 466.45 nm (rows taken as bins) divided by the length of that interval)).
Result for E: 0.81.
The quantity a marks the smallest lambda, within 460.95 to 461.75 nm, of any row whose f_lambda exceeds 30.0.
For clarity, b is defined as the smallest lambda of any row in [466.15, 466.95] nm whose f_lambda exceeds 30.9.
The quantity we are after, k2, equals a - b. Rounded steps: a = 461.00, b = 466.50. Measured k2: -5.50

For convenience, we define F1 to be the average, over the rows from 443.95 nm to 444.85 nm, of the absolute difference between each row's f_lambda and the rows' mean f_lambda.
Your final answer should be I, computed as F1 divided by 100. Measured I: 0.0117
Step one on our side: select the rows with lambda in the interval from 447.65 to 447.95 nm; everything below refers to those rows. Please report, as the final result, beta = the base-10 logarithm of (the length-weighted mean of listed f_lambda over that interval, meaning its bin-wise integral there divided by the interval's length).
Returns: 1.45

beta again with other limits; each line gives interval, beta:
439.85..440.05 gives 1.39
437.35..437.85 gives 1.35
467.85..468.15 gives 1.48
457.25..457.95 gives 1.50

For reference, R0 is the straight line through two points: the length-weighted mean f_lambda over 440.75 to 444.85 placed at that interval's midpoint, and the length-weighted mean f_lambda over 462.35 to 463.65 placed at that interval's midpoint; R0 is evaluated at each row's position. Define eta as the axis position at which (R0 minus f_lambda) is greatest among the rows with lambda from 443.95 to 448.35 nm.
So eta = 444.10 nm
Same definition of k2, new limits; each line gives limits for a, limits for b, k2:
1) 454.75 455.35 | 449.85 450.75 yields 4.90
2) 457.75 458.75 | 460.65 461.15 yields -2.90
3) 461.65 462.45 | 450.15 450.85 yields 11.30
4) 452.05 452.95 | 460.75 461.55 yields -8.70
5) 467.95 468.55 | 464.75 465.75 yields 3.20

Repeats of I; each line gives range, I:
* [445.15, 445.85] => 0.0087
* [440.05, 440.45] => 0.0074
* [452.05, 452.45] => 0.0057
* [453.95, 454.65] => 0.0182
